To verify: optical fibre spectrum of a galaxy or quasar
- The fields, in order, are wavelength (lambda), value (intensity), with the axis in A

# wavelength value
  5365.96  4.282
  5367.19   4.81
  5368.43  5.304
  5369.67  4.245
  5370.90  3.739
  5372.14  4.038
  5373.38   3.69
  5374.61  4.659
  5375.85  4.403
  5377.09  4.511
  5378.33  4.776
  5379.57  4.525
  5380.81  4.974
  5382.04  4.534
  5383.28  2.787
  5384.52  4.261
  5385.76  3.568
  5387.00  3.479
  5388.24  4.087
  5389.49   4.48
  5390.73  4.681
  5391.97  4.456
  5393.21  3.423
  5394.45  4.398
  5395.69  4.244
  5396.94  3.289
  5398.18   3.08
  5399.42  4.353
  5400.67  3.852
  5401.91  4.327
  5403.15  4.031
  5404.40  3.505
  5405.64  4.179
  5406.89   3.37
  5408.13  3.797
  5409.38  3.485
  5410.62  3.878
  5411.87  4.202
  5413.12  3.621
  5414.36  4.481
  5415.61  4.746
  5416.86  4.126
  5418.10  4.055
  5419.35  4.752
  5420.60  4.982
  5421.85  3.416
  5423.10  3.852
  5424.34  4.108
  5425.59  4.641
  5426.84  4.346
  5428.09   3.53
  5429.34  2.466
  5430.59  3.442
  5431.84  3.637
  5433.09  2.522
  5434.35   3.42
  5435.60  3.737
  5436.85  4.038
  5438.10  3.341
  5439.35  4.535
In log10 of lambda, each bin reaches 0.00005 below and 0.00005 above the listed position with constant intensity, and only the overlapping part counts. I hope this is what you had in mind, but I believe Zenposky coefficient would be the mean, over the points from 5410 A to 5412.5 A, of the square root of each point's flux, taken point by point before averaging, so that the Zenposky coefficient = 2.01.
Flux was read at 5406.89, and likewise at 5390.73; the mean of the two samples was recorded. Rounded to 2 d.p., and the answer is 4.03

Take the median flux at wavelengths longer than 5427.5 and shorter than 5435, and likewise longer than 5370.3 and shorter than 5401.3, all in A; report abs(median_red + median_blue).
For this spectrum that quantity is 7.7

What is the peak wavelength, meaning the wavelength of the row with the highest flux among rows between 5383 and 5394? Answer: 5390.73 A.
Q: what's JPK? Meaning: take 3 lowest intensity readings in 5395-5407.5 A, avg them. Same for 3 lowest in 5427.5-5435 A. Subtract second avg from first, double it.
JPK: 0.9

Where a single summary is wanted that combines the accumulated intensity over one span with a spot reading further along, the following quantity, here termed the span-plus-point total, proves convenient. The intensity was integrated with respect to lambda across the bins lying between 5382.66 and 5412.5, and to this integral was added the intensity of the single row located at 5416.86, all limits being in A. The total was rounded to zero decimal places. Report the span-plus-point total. 120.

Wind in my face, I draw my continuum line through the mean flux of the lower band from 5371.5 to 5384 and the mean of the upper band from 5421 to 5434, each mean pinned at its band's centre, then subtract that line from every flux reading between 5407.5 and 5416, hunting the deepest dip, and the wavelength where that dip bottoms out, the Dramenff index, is 5409.38 A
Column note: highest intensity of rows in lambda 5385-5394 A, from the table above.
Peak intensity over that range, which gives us 4.681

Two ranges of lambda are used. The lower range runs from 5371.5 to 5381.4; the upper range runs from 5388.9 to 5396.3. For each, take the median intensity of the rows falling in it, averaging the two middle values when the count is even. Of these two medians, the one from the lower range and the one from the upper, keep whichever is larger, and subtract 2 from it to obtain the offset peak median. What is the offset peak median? 2.52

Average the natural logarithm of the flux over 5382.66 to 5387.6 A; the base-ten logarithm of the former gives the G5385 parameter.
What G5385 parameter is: 0.096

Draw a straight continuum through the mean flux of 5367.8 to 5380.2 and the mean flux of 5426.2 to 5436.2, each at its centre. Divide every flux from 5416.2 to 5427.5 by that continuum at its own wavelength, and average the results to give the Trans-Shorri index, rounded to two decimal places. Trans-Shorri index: 1.20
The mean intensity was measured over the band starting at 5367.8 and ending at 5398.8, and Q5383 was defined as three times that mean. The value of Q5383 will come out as 12.4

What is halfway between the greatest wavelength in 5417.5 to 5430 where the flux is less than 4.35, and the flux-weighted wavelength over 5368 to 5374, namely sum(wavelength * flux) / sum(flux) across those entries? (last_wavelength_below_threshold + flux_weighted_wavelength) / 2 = 5400.0 A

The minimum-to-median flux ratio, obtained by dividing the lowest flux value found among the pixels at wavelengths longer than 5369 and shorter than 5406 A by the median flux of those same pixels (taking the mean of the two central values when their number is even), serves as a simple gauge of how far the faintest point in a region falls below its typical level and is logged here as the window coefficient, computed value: 0.66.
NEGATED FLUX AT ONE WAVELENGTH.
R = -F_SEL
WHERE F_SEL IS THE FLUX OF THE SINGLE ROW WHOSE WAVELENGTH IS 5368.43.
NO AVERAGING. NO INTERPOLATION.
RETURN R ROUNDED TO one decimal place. -5.3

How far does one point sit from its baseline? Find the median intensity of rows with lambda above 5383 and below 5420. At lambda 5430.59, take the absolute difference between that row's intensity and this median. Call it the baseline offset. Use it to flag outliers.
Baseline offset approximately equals 0.63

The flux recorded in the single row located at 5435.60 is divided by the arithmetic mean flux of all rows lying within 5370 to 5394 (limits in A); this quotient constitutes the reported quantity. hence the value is 0.90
